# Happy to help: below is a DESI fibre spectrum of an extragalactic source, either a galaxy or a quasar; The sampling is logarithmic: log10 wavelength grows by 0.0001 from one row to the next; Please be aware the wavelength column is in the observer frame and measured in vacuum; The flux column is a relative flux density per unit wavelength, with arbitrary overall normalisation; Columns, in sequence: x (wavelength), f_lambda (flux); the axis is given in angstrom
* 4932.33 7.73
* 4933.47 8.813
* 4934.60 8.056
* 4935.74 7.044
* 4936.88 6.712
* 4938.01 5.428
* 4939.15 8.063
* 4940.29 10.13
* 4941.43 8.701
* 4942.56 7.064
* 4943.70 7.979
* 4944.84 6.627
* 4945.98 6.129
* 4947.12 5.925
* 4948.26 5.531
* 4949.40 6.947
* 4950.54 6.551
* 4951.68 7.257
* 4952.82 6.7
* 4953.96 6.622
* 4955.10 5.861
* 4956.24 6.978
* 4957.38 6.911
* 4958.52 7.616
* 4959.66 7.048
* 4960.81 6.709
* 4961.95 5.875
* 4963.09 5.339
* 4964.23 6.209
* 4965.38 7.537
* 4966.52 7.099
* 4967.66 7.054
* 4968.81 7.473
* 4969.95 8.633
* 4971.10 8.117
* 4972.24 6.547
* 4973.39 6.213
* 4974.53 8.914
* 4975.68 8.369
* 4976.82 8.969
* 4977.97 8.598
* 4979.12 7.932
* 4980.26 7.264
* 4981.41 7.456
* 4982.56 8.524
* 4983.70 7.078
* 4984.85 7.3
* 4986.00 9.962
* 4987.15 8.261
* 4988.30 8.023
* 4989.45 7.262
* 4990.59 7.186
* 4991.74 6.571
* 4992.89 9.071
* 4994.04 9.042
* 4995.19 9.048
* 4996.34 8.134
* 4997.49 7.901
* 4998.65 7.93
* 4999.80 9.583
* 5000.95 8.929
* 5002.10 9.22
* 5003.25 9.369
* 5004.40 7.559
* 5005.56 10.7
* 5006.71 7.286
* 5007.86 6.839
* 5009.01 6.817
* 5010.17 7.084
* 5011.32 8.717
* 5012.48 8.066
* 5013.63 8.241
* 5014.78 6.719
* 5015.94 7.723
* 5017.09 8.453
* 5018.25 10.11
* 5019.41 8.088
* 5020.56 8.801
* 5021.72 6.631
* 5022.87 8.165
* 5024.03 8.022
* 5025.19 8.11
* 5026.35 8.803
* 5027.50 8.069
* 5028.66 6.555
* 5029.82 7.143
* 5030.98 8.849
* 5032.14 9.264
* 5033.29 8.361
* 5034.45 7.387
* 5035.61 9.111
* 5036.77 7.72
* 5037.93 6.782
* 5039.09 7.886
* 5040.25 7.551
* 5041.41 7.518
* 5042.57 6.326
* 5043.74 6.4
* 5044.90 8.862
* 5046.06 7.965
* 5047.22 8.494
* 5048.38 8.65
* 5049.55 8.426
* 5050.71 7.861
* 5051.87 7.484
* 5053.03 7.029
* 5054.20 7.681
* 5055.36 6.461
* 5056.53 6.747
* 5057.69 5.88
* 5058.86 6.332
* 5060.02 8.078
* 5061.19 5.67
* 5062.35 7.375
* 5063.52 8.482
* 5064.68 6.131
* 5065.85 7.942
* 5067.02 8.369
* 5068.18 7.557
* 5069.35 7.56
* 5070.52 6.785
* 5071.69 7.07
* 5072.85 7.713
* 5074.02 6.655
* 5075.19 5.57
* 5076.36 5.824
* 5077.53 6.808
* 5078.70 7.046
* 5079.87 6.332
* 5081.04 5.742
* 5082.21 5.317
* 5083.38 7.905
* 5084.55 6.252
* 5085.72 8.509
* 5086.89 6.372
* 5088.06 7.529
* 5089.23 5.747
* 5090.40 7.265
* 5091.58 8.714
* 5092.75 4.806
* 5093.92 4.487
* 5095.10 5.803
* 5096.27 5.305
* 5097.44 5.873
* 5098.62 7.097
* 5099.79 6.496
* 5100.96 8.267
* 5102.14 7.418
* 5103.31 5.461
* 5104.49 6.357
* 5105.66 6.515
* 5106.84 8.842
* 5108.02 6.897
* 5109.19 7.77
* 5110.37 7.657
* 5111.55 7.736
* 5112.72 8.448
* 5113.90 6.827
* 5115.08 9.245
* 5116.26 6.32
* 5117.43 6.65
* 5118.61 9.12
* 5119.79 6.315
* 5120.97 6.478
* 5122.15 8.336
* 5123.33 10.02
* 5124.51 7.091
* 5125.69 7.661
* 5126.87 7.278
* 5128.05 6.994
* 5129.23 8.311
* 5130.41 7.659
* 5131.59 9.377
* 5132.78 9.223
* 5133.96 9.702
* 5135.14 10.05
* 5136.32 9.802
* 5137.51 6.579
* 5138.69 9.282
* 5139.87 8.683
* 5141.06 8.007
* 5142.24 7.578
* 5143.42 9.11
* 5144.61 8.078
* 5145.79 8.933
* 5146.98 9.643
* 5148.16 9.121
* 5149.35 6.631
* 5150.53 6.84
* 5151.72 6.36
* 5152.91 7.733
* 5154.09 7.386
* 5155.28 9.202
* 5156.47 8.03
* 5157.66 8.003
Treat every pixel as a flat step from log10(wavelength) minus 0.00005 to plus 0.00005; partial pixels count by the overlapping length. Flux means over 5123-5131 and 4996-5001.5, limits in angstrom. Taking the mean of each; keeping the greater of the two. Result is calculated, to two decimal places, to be 8.50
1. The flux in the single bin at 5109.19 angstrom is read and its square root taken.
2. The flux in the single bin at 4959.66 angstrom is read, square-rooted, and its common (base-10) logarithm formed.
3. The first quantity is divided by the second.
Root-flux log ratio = 6.6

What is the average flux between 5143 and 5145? 8.6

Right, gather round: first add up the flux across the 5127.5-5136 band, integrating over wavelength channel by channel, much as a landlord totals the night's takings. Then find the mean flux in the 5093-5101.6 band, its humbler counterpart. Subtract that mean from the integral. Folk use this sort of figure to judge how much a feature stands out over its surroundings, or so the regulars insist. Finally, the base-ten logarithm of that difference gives 1.8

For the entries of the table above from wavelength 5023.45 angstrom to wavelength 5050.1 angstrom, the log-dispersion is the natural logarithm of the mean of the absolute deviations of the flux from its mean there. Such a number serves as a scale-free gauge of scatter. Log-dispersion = -0.37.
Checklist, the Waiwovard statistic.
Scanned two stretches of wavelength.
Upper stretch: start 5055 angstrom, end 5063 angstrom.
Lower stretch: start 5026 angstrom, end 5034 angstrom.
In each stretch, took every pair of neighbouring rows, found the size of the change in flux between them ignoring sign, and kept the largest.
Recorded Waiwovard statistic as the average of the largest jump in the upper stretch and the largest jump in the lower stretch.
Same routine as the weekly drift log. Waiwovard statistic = 2.06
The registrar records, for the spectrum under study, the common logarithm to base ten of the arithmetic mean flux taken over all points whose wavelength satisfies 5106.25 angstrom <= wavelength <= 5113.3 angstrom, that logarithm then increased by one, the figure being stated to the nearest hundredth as 1.90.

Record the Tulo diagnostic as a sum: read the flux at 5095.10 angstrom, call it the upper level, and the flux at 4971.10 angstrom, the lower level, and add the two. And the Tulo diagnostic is 13.9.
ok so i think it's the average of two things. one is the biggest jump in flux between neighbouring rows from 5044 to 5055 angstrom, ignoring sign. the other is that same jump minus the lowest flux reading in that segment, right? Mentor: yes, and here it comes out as -2.6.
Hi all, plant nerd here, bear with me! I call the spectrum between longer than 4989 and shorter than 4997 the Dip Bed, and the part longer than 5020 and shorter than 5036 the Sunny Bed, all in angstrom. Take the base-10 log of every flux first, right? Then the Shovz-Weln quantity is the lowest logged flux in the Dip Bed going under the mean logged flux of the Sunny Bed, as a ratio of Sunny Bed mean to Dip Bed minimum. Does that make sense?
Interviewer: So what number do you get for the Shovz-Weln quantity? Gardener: 1.11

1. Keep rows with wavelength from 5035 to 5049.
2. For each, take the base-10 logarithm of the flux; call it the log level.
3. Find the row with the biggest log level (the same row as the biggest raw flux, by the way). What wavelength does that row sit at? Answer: 5035.61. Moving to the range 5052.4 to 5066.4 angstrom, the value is 5063.52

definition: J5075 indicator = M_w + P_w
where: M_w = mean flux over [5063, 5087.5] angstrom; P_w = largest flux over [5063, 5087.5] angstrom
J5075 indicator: 15.5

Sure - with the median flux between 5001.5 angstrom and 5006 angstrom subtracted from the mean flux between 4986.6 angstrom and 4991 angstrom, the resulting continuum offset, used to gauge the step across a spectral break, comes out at -1.6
